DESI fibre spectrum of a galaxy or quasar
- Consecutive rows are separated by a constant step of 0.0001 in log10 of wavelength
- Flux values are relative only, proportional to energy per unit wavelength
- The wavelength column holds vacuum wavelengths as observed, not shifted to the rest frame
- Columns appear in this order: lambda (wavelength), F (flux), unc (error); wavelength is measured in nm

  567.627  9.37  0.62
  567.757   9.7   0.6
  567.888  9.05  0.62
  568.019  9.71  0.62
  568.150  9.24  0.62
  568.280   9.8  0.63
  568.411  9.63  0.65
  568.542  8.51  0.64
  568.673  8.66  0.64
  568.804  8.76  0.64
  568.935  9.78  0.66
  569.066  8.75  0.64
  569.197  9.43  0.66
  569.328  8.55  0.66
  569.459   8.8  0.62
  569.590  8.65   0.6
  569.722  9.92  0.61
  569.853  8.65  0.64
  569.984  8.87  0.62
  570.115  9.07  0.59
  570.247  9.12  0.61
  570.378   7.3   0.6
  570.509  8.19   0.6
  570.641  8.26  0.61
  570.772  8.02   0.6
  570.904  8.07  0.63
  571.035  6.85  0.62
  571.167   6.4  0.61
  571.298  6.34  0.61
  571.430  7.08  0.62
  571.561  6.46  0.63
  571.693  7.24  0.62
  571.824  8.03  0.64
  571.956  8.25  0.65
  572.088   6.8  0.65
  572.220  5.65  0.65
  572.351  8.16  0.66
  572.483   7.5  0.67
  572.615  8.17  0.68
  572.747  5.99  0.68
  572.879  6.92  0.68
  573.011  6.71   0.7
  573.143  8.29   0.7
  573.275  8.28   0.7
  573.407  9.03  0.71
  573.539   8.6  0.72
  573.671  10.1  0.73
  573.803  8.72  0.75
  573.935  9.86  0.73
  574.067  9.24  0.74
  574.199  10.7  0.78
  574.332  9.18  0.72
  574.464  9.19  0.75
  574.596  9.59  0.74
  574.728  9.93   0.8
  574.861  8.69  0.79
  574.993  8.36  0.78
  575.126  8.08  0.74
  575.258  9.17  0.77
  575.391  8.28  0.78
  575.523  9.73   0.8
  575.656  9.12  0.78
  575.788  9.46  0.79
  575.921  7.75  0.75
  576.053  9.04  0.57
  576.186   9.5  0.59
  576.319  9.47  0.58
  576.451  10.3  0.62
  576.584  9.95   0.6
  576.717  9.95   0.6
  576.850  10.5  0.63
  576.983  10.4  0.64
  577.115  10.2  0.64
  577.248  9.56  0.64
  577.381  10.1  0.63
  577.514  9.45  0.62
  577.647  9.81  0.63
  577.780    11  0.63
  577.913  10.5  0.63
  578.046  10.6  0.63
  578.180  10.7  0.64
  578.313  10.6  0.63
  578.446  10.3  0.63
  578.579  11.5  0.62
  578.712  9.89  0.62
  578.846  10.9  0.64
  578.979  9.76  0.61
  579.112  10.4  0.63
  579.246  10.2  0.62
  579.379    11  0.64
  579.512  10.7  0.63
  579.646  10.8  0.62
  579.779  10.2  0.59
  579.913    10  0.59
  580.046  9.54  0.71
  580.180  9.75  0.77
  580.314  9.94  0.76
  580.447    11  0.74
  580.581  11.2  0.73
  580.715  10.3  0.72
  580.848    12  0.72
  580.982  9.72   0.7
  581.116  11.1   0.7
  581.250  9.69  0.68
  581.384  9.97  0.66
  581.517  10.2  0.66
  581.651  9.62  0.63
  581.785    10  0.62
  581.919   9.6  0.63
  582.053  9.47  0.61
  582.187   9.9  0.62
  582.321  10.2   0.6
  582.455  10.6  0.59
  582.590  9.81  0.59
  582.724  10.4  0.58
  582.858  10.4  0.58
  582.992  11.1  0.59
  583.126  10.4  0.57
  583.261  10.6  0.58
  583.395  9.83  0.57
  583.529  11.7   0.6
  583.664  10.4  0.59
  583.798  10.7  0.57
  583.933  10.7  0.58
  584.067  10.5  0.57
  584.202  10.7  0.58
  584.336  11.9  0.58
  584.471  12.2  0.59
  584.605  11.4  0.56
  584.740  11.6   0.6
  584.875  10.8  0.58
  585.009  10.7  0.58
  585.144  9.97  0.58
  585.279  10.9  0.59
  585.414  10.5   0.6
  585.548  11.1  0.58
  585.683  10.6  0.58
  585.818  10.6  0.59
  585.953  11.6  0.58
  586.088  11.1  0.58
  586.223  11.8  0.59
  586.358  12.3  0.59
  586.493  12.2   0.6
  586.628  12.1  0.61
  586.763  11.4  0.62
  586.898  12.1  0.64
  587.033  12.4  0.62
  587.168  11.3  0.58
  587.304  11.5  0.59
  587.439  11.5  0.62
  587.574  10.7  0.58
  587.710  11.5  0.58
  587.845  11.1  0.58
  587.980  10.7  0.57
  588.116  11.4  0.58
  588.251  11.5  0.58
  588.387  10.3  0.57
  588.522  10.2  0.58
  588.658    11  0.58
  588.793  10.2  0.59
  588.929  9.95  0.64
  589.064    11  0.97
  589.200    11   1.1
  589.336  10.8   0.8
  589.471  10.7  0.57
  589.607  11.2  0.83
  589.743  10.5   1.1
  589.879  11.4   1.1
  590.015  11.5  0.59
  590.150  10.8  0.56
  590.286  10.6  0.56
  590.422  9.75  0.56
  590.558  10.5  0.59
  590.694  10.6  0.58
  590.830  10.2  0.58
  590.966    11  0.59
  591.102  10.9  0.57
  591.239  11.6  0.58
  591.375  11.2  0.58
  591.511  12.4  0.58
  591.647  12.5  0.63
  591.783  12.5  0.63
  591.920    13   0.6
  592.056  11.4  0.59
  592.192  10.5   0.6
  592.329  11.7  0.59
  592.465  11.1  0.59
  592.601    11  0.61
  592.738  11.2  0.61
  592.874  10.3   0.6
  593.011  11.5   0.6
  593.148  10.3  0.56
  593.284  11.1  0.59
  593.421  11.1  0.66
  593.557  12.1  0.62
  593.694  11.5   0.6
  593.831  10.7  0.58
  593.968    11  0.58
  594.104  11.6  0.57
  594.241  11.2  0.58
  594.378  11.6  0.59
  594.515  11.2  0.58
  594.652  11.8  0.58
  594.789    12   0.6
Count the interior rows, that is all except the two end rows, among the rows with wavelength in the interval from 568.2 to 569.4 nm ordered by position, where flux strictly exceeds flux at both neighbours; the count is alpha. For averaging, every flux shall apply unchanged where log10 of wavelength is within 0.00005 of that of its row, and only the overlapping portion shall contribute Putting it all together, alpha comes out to 2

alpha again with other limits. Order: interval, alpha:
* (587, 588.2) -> 1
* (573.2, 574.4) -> 4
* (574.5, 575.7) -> 3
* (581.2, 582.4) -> 2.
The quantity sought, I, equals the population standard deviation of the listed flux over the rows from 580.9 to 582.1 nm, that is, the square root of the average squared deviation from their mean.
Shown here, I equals 0.47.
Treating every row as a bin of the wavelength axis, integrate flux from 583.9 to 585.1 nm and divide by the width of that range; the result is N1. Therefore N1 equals 11.16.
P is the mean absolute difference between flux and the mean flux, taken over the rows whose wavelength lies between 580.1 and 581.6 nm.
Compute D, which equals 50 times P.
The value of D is 32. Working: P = 0.64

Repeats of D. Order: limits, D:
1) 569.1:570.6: 23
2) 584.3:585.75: 26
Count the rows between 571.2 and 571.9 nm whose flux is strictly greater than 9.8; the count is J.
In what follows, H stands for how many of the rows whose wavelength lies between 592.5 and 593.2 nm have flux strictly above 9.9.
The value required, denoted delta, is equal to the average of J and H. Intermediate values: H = 5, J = 0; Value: 2.5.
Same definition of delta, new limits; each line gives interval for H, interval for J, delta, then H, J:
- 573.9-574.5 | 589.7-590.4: 3.0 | 1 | 5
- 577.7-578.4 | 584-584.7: 5.0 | 5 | 5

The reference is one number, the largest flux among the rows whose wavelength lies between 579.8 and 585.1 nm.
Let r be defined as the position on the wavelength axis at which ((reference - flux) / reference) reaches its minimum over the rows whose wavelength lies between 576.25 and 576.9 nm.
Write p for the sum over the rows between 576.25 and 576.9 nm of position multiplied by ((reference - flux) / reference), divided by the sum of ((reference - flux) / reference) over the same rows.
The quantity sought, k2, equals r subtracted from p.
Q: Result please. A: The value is -0.29 nm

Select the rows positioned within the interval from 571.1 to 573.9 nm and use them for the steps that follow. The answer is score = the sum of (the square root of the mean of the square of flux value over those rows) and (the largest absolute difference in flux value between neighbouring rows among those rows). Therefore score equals 10.1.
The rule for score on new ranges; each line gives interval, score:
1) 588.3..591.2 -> 11.7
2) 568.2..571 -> 10.6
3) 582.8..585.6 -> 12.7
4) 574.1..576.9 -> 11.1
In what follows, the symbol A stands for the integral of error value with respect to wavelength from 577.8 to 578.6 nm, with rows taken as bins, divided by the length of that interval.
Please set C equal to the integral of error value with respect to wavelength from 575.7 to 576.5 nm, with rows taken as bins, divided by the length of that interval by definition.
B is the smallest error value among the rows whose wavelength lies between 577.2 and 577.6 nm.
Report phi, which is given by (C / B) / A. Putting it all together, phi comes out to 1.68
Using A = 0.63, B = 0.620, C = 0.65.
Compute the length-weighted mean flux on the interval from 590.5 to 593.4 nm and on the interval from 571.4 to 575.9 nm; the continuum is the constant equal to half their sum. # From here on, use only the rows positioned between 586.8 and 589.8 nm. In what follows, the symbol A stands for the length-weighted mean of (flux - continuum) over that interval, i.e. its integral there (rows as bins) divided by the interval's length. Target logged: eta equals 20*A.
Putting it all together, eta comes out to 24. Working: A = 1.2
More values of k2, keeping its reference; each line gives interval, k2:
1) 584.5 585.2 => 0.21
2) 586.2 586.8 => 0.25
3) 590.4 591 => -0.31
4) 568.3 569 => -0.27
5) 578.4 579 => 0.16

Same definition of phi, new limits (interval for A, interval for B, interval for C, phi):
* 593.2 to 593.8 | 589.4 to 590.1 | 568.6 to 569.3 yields 1.85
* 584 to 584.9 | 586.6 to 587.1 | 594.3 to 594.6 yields 1.65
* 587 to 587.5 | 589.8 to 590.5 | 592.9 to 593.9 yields 1.79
